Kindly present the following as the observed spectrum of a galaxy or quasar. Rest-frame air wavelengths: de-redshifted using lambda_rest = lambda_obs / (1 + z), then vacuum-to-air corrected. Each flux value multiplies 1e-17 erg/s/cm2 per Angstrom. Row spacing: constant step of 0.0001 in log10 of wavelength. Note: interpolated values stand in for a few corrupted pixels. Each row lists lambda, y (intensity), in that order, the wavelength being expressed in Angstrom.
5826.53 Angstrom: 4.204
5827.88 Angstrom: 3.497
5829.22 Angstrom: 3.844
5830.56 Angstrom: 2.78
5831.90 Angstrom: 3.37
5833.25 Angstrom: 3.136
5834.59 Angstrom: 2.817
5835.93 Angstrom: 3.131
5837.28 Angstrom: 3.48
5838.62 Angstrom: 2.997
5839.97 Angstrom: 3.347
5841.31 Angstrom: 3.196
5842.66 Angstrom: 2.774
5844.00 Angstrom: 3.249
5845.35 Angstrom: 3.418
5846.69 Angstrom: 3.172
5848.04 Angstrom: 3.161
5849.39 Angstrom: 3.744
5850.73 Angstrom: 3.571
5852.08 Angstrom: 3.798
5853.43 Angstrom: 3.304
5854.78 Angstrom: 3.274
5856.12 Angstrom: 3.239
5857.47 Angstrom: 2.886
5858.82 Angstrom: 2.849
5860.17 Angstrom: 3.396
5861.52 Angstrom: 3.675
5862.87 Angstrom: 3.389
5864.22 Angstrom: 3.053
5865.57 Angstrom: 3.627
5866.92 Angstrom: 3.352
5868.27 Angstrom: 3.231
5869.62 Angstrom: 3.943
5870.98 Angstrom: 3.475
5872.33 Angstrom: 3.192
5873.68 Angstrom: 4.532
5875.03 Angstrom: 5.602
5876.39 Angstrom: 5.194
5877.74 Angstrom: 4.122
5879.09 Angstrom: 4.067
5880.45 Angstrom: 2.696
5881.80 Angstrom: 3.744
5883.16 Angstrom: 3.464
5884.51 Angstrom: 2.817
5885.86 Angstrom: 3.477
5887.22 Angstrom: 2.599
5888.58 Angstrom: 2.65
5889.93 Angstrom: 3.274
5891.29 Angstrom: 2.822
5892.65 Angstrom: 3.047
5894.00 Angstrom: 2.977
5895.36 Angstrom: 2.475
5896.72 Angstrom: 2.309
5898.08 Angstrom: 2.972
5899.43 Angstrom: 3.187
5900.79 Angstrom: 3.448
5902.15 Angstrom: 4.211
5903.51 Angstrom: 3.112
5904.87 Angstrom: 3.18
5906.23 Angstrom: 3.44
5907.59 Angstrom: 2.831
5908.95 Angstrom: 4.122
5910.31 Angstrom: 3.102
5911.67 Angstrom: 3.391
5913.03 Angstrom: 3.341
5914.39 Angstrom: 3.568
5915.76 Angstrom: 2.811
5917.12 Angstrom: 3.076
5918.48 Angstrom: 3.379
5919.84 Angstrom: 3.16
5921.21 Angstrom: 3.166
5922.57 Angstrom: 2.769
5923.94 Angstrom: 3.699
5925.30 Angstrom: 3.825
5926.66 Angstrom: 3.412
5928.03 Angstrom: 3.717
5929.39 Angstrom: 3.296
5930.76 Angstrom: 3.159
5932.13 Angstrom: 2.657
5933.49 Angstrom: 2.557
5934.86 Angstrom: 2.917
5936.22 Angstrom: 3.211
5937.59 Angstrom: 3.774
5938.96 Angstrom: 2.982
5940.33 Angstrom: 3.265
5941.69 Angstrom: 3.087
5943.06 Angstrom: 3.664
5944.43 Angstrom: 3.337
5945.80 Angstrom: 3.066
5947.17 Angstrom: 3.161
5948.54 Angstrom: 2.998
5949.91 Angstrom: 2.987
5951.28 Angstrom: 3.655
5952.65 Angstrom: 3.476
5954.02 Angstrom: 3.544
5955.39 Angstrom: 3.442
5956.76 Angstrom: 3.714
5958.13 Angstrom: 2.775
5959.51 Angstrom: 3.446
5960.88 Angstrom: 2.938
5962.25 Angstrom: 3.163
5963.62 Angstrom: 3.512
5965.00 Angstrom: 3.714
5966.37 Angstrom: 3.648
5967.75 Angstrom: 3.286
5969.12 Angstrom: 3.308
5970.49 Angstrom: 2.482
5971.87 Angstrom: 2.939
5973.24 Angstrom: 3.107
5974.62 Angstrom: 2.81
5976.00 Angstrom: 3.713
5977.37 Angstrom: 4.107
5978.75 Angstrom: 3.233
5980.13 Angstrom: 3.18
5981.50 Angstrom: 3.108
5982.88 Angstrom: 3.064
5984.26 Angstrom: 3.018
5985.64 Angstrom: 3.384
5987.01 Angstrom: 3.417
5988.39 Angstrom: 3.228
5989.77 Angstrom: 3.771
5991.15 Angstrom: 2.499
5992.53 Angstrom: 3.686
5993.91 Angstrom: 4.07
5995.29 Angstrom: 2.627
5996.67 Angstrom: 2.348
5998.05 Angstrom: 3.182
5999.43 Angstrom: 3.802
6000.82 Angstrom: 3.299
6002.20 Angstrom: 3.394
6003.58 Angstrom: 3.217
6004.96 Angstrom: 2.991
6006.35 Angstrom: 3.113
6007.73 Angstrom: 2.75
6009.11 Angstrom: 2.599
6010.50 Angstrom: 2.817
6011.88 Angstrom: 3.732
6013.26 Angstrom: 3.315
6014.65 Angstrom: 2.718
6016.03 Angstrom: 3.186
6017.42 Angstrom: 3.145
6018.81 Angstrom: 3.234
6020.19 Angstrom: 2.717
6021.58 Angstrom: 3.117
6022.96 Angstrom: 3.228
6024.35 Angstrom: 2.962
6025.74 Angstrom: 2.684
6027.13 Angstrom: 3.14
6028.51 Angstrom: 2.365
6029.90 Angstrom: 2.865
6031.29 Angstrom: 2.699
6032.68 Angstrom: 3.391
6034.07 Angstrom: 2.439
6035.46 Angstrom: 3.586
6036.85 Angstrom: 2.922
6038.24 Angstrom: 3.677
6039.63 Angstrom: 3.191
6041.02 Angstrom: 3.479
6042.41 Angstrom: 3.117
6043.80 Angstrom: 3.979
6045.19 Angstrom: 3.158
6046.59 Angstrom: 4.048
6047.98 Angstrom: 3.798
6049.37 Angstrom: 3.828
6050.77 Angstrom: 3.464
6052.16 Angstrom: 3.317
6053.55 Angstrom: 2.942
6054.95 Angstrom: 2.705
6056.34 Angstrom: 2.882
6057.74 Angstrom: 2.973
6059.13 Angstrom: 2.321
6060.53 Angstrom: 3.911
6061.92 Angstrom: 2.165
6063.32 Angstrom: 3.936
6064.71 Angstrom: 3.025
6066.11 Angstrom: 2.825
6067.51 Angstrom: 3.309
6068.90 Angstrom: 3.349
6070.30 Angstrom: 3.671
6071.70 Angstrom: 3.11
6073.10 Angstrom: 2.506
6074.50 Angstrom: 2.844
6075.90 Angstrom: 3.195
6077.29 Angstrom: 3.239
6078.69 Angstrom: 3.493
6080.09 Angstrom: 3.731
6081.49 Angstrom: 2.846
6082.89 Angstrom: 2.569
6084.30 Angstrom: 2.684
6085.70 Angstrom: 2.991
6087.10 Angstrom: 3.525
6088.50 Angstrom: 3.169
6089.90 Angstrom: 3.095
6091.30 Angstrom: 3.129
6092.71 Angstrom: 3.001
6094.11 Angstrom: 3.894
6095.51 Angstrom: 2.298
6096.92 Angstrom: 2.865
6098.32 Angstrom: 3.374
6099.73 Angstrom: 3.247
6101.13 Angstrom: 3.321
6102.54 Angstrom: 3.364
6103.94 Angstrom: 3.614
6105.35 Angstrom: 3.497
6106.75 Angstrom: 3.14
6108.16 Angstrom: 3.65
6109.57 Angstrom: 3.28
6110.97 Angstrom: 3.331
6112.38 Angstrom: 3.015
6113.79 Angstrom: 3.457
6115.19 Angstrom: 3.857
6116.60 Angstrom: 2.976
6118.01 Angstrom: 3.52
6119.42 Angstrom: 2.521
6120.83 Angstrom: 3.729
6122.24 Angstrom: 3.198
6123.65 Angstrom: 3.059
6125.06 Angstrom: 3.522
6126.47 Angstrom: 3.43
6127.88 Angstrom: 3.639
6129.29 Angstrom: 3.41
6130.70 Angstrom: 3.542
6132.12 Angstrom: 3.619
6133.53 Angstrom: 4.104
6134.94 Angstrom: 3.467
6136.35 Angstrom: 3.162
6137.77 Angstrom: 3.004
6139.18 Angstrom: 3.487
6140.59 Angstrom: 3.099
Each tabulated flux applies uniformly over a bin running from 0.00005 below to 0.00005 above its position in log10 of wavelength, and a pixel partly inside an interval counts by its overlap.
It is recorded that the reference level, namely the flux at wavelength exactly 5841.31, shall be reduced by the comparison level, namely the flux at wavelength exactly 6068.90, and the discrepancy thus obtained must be -0.15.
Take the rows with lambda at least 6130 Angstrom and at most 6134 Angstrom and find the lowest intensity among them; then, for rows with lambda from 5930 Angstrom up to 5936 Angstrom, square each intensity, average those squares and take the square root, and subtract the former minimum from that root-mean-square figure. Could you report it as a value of -0.71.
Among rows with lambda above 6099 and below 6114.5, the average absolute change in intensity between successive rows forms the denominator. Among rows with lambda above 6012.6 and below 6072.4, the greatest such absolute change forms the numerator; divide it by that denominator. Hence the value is 7.0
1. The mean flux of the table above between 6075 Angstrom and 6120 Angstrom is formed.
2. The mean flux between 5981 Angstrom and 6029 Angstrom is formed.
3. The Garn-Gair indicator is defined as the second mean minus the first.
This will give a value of -0.10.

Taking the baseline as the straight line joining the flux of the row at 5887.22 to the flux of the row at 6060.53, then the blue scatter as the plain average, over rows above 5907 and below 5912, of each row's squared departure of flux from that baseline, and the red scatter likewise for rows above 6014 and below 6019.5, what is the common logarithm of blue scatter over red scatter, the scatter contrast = 0.3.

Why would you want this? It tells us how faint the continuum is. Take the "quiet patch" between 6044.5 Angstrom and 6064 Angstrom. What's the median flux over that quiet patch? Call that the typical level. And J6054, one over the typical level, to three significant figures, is 0.309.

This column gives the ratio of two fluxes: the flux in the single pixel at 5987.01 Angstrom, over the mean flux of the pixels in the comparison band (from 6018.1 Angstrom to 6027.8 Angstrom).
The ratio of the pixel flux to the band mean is 1.135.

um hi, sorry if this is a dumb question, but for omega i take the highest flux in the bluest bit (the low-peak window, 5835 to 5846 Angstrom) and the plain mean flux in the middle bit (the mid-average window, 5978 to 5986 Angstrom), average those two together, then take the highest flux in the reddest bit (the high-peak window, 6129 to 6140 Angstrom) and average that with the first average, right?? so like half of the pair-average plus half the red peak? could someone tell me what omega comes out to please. 3.71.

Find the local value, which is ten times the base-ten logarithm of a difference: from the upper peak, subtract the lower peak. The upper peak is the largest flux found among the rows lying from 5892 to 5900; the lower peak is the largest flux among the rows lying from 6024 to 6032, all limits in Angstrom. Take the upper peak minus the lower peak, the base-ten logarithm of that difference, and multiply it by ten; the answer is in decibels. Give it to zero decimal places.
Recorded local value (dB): -13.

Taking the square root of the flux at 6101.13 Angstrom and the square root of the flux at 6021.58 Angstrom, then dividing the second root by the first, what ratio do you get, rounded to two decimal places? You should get 0.97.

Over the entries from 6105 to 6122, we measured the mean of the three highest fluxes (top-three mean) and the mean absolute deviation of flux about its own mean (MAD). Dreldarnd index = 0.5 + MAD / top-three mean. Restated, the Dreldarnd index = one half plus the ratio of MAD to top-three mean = 0.577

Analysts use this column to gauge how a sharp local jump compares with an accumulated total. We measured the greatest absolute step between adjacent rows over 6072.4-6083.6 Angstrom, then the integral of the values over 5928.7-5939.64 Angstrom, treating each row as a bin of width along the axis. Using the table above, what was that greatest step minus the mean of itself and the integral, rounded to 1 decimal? -16.3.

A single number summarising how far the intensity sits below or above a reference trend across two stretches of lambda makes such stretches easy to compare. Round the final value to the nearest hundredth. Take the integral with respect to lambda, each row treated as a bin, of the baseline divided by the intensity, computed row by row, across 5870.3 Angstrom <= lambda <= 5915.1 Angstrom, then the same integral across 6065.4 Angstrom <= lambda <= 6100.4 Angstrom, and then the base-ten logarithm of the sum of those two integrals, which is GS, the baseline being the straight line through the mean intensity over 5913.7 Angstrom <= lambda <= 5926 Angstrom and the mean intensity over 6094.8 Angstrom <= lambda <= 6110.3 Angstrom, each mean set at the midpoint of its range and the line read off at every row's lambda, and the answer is 1.91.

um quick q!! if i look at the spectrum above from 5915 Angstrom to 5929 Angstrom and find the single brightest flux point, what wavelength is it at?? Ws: 5925.30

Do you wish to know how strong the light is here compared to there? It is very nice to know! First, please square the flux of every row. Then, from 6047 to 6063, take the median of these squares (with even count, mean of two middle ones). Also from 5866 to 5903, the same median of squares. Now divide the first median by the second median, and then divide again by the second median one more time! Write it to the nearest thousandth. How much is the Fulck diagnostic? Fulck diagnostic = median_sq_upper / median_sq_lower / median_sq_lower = 0.077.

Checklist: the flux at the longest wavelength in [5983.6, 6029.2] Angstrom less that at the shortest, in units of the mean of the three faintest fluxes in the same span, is -0.272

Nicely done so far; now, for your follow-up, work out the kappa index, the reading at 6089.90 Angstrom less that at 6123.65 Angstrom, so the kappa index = 0.0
